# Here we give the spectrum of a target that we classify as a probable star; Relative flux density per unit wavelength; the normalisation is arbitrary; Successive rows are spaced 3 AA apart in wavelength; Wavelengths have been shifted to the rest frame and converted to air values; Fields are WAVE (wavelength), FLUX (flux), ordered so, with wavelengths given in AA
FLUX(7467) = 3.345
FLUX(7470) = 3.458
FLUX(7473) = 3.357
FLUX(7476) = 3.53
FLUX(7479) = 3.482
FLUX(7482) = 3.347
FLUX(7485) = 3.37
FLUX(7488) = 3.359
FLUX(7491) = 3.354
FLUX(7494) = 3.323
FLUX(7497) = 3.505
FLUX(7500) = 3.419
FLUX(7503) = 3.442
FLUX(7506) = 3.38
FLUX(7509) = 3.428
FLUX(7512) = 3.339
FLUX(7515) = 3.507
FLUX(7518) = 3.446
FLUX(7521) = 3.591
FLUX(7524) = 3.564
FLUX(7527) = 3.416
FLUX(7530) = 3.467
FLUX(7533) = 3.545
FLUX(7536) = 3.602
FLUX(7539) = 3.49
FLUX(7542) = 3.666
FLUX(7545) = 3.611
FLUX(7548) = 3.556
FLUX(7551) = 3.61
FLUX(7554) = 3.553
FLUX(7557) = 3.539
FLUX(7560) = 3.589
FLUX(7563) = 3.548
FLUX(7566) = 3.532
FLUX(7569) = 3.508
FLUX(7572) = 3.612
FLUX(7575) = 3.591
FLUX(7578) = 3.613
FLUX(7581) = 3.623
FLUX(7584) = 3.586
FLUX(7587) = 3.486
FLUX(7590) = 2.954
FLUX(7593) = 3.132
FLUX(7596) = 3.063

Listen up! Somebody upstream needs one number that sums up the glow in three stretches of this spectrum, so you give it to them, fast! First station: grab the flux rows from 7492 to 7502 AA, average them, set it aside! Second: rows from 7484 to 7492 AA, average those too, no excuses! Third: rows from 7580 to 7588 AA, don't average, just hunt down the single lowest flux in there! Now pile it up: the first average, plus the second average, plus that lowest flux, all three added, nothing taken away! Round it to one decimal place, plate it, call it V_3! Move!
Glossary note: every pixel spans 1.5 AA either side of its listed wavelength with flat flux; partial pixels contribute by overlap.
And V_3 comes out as 10.3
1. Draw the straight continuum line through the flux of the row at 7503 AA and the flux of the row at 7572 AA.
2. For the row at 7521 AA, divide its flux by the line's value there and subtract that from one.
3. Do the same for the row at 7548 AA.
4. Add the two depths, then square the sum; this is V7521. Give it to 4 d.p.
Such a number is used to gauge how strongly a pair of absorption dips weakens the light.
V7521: 0.0010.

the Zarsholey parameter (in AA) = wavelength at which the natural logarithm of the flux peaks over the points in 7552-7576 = 7572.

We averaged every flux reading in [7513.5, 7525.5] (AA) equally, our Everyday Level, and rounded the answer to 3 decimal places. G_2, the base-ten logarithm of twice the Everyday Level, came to 0.848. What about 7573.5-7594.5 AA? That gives 0.836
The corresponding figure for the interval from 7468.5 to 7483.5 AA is 0.837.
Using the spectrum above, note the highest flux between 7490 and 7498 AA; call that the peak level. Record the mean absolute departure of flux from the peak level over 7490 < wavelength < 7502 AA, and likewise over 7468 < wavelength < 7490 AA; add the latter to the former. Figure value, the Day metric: 0.20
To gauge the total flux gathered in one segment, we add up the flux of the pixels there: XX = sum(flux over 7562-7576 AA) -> 17.8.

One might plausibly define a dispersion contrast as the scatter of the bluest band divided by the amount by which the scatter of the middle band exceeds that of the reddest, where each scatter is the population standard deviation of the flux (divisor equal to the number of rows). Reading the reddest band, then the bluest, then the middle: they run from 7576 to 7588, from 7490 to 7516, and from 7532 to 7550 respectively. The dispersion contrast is 40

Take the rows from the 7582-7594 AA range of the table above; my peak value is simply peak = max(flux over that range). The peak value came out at 3.586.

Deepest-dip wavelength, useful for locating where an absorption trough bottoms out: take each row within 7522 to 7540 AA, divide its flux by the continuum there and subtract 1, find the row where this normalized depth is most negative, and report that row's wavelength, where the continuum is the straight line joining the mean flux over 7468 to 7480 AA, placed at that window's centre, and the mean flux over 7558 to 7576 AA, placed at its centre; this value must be 7527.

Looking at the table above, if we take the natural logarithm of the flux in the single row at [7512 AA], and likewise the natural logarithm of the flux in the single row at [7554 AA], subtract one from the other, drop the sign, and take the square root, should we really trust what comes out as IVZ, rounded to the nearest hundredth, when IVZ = 0.25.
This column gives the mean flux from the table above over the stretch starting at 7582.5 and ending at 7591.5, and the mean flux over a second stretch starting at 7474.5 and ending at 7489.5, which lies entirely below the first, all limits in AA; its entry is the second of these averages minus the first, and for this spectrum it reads 0.08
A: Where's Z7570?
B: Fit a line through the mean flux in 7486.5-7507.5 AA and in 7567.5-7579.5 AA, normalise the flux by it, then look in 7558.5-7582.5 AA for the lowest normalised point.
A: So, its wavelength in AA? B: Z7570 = 7569 AA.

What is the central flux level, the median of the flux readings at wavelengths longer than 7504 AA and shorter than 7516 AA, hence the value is 3.40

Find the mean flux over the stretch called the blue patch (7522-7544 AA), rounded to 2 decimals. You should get 3.54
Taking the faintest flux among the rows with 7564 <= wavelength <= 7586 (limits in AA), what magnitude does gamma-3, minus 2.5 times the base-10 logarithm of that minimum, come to -1.36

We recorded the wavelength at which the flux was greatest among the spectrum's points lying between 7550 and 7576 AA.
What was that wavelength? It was 7572 AA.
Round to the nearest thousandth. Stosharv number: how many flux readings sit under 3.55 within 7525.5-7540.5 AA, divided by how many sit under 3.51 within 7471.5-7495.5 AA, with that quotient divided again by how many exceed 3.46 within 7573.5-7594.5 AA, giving 0.114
